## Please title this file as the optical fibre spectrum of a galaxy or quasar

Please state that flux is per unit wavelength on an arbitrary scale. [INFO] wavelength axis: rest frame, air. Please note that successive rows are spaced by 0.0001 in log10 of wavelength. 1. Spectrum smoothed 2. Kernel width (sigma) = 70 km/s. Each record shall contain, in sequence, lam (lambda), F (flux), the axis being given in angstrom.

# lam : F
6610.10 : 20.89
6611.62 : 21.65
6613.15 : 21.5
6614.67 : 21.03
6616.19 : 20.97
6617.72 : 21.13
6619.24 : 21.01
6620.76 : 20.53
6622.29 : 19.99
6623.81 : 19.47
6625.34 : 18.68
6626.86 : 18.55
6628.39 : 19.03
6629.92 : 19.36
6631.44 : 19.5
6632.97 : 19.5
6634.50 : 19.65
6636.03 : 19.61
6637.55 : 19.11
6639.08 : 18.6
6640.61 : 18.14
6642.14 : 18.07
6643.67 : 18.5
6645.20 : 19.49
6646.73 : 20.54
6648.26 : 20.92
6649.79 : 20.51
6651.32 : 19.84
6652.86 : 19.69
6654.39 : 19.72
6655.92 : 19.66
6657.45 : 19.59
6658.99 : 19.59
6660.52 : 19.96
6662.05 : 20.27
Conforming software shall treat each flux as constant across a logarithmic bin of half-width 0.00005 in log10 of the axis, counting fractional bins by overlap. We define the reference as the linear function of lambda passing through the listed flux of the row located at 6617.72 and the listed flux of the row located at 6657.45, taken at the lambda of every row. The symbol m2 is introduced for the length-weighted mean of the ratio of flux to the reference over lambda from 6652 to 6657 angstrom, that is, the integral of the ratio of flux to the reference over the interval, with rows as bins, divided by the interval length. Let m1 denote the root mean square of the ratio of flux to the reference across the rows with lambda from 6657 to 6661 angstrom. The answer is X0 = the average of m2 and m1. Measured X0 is 1.004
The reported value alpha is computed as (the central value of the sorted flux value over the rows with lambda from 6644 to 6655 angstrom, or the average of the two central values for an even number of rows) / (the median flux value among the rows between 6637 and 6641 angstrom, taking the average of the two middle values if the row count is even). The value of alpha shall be 1.07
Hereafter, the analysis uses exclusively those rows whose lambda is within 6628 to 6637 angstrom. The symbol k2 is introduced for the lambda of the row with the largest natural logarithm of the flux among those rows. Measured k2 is 6634.50 angstrom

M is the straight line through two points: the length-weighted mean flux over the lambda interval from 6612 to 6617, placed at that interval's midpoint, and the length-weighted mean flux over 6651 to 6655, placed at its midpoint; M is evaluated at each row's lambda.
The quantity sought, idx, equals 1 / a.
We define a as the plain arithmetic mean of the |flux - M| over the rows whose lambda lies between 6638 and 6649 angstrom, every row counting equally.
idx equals 0.7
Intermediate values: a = 1.35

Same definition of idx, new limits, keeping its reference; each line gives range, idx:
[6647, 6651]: 1.2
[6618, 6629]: 0.8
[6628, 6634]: 0.8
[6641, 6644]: 0.6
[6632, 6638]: 1.1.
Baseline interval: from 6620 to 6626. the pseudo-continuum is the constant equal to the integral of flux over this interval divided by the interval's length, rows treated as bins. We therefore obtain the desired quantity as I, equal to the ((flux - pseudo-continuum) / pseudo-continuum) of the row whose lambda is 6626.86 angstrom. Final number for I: -0.057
